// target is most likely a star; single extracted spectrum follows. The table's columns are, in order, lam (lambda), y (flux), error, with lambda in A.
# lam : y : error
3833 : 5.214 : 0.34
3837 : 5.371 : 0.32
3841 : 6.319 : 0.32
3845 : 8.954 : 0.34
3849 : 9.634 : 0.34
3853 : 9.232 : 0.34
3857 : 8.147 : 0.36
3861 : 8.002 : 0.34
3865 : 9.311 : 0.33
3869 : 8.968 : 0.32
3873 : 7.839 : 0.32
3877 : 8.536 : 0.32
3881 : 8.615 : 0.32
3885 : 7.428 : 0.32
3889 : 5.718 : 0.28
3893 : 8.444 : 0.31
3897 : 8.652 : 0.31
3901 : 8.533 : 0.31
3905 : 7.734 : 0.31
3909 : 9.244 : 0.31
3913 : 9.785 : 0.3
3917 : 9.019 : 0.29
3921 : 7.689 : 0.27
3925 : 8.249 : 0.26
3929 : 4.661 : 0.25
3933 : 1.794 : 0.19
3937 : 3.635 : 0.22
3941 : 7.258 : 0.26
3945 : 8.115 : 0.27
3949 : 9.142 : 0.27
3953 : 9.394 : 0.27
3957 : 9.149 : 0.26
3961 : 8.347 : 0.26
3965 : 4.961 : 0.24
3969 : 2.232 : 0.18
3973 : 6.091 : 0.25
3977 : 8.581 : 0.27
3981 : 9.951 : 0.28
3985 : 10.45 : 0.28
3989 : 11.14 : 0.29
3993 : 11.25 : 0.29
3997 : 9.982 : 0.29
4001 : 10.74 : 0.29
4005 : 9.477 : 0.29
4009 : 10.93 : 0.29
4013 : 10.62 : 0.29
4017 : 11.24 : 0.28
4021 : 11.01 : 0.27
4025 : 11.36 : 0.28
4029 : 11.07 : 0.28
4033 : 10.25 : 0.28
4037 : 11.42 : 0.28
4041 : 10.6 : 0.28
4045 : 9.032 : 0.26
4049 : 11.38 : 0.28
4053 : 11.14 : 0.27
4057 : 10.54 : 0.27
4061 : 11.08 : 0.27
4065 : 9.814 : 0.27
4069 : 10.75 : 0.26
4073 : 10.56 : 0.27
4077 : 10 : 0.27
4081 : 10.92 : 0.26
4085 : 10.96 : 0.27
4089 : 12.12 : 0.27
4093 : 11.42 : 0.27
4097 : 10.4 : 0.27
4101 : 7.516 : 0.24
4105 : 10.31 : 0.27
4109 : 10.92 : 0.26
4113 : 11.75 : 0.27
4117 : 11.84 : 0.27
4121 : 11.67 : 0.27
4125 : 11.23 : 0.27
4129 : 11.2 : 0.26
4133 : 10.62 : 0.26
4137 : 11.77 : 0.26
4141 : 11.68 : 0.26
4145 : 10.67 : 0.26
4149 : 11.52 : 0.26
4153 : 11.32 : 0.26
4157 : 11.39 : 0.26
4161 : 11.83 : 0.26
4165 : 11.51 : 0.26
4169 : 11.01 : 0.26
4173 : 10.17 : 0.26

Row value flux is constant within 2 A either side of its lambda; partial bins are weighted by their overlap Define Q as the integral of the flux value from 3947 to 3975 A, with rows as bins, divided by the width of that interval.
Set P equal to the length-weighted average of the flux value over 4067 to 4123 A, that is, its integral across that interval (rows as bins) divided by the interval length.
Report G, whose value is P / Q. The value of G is 1.53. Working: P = 10.8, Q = 7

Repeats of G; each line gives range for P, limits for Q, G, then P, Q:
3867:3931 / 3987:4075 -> 0.75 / 8.1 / 11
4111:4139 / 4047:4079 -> 1.07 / 11.4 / 11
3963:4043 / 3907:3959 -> 1.29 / 9.7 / 7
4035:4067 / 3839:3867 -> 1.25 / 10.6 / 9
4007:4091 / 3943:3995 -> 1.29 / 10.8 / 8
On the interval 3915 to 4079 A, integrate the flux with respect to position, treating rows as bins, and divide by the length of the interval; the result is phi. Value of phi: 9.1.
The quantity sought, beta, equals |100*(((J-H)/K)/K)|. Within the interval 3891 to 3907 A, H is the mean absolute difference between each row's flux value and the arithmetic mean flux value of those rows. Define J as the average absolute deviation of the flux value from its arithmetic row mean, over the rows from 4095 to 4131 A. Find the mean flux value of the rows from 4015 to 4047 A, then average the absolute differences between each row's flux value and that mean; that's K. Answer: 171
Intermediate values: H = 0.3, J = 0.9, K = 0.59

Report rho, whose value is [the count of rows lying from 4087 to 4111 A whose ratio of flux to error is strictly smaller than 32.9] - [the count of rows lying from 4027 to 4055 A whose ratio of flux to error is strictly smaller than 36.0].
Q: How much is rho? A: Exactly 0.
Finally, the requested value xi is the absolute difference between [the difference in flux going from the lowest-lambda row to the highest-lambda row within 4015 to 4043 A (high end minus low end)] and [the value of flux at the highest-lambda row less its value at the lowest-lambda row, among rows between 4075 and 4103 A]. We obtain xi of 1.8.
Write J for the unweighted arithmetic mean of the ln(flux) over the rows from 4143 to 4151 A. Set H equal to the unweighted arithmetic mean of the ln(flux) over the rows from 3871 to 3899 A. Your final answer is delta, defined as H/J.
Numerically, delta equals 0.85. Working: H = 2.1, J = 2.41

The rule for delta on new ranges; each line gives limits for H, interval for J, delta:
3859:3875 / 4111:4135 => 0.88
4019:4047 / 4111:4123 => 0.96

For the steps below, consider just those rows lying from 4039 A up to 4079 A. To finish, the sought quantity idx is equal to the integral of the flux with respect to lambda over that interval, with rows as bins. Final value 420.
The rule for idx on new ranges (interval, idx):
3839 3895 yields 461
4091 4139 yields 523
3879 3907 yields 220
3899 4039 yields 1218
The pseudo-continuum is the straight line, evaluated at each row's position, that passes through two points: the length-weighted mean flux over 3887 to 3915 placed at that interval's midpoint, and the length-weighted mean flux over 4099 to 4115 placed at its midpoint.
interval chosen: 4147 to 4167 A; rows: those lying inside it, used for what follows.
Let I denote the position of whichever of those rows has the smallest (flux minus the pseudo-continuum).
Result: 4153 A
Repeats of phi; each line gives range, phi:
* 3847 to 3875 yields 8.7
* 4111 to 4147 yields 11.4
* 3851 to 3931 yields 8.2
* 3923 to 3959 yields 6.8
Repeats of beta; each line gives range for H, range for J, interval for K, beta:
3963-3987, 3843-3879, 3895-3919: 764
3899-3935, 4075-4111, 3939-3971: 29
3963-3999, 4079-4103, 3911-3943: 27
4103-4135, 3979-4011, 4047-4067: 39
